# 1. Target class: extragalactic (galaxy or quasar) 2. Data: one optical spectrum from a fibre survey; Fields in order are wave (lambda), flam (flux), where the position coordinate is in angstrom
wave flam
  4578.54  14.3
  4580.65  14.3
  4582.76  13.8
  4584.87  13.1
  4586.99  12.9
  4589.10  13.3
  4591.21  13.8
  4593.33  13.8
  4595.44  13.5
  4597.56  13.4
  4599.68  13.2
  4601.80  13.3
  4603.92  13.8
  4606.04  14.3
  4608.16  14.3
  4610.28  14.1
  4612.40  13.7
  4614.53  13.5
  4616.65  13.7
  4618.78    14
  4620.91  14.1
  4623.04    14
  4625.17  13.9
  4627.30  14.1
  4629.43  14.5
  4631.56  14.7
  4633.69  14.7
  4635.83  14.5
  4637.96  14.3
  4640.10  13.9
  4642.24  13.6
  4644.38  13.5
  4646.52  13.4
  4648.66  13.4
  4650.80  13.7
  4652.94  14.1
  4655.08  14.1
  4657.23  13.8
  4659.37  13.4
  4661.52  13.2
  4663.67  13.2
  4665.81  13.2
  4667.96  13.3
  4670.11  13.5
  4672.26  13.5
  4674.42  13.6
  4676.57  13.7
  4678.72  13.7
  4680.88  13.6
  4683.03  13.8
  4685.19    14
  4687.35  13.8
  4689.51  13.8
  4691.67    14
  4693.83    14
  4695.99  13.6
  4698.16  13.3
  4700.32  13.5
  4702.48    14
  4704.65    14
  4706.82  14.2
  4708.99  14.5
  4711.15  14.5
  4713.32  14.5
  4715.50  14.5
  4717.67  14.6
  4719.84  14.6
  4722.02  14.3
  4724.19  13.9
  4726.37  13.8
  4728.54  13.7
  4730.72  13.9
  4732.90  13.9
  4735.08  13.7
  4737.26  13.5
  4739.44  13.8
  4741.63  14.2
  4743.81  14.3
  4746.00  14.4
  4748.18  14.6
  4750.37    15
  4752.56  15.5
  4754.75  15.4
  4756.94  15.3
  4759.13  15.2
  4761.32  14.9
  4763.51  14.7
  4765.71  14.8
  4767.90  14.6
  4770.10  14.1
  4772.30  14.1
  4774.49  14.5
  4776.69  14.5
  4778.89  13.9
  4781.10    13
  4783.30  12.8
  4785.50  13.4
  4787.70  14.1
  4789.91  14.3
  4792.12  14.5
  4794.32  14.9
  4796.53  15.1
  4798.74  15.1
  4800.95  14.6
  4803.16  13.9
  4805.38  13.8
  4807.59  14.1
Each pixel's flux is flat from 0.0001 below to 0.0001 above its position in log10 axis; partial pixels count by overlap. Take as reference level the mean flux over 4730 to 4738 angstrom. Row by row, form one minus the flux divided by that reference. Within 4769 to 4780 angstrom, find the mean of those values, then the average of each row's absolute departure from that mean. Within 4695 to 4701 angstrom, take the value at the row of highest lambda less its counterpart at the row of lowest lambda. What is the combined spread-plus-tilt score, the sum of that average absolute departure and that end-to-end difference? 0.024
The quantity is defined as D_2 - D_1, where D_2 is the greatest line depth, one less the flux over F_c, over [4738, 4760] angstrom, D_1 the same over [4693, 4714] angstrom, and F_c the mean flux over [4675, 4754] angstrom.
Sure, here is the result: -0.04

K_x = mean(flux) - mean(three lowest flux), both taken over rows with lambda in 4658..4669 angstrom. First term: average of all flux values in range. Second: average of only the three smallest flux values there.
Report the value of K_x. 0.1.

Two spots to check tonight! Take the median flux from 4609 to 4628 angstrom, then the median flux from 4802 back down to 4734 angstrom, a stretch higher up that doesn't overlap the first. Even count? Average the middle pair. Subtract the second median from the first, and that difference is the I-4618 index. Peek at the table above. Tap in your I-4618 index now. -0.50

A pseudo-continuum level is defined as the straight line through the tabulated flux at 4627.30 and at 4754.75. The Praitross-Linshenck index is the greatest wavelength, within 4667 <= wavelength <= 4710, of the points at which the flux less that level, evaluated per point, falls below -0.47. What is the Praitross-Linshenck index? 4706.82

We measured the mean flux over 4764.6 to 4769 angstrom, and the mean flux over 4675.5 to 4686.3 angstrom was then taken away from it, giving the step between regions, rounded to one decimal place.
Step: 0.9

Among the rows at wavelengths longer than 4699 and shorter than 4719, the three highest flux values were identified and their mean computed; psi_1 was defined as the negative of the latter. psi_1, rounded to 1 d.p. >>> -14.5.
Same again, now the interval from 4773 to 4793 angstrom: -14.5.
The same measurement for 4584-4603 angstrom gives -13.7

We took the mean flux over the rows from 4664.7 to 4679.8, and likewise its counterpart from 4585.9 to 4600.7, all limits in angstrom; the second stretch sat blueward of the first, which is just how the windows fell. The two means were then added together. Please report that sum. 26.9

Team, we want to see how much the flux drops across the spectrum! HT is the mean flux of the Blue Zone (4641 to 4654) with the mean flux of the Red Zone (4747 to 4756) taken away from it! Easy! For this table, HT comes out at -1.5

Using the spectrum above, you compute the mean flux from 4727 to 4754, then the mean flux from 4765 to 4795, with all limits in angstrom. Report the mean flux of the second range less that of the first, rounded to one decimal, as -0.1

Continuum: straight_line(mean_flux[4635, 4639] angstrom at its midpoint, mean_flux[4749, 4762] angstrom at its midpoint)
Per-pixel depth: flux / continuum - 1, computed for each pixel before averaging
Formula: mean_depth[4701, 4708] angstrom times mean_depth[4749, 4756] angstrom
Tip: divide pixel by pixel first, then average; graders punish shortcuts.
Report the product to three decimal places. 0.000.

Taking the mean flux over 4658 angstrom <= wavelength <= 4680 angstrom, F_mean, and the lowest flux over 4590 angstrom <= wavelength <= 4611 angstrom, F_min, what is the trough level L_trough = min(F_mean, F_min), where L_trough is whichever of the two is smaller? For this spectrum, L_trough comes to 13.20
